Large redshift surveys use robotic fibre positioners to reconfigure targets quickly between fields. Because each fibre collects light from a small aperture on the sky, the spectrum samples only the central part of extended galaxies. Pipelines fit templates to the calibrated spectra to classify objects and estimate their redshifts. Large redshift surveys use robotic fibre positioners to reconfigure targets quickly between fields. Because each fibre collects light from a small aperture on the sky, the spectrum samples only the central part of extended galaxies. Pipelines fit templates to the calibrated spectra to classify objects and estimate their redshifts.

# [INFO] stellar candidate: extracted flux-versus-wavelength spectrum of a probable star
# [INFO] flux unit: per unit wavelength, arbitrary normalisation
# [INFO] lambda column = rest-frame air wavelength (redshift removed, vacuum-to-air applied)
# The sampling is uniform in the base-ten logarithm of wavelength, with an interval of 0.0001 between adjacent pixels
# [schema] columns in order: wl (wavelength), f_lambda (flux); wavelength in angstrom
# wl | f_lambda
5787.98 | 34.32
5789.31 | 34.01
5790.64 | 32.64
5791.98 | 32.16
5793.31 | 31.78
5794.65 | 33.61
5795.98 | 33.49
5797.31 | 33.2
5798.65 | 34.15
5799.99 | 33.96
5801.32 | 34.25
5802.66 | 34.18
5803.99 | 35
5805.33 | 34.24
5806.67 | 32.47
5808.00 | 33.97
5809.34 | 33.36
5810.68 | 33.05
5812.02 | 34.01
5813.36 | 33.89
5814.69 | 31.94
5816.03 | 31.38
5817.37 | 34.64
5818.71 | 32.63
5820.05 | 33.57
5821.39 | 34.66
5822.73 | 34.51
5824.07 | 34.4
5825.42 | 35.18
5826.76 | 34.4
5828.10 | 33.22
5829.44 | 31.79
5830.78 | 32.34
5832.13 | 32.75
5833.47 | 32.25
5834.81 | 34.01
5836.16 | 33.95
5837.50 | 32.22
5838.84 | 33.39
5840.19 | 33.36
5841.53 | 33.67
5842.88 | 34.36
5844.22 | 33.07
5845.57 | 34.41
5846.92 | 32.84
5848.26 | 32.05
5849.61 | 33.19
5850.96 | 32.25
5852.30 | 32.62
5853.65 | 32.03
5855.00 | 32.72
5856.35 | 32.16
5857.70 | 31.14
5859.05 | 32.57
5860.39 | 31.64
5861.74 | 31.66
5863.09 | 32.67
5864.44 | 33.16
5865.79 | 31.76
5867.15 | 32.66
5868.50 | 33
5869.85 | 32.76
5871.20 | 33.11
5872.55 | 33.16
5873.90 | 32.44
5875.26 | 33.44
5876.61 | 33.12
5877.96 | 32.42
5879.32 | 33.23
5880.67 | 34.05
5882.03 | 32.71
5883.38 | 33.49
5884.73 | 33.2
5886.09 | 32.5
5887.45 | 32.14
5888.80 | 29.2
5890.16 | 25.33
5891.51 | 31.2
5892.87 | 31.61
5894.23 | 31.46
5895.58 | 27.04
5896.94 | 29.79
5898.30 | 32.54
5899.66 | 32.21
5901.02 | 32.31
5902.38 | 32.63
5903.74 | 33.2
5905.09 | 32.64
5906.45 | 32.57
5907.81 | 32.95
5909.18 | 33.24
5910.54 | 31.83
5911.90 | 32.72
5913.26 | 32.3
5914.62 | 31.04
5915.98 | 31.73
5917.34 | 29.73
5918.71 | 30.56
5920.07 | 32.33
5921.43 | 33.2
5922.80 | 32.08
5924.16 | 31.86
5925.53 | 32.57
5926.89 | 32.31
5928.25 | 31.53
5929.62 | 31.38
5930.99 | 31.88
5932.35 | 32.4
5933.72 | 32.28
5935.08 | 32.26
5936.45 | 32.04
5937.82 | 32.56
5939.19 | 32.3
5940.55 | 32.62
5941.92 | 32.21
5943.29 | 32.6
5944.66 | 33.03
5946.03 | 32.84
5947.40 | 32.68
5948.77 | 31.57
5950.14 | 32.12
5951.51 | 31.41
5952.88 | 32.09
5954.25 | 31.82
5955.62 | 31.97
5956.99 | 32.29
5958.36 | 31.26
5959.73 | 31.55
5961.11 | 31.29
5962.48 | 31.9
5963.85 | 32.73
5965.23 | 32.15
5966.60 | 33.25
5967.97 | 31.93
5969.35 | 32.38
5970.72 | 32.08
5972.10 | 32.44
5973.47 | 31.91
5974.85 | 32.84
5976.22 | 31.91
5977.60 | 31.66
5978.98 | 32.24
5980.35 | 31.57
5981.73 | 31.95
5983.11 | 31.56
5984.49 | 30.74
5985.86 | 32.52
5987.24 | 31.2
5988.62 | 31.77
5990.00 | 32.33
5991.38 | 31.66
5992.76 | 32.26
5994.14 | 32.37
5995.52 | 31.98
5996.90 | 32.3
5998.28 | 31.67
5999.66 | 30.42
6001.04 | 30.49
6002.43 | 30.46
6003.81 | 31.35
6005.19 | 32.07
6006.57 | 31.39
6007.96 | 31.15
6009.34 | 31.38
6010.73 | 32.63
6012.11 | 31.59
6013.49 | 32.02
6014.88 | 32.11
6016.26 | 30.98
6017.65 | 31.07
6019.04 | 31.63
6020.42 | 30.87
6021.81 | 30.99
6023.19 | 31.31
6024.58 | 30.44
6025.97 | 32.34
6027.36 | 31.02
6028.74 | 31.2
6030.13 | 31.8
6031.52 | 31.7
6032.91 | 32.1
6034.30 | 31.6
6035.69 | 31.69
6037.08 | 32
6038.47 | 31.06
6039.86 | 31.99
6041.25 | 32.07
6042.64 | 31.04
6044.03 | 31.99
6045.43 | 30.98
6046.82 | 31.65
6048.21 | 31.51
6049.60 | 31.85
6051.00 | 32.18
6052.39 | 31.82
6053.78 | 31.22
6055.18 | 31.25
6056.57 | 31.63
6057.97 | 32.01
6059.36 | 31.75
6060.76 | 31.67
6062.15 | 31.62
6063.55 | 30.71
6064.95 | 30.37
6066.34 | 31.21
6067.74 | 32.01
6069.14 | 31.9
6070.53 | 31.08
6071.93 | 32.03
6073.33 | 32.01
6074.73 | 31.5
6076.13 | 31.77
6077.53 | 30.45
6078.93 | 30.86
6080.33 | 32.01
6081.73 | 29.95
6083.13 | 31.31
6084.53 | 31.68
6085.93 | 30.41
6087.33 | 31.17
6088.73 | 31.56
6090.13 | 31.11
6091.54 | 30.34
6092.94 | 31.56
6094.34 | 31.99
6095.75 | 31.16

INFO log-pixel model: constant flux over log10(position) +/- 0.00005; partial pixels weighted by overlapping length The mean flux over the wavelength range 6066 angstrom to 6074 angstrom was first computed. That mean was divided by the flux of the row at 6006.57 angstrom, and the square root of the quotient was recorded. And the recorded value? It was 1.005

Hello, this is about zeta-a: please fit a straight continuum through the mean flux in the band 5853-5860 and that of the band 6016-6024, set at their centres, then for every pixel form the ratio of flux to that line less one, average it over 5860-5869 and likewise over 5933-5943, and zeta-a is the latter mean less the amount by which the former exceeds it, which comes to 0.035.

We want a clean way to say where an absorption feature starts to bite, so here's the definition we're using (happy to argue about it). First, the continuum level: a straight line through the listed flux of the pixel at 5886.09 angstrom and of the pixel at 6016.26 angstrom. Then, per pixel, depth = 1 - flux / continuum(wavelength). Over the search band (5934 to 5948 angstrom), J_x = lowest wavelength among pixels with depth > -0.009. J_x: 5936.45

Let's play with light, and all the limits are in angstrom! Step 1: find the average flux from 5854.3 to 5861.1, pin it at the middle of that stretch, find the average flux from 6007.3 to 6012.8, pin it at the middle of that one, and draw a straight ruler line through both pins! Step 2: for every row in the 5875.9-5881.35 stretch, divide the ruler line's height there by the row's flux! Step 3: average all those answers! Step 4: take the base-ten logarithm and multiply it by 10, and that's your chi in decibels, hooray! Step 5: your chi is -0.16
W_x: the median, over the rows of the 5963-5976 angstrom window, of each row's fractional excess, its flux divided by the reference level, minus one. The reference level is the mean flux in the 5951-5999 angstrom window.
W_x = 0.013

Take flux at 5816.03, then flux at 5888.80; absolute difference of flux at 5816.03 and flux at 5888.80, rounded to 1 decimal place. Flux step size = 2.2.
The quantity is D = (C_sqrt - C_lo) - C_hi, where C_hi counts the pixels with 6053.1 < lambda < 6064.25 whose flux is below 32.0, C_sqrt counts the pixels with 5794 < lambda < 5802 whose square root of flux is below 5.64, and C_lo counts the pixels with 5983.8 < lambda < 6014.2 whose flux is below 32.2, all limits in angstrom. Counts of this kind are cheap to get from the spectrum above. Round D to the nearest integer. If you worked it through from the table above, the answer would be -23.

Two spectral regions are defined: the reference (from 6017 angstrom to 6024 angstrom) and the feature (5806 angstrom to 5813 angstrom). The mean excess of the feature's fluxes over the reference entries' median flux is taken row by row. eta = 2.3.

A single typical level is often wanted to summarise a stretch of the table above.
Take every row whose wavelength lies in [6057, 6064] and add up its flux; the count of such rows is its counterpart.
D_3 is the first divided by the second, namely 31.6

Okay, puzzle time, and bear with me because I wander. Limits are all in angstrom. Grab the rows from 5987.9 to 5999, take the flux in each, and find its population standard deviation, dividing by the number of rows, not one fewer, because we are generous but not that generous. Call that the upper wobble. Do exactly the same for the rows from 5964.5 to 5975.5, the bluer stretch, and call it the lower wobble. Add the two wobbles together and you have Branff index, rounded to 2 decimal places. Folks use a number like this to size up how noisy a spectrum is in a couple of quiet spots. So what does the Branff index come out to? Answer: 0.73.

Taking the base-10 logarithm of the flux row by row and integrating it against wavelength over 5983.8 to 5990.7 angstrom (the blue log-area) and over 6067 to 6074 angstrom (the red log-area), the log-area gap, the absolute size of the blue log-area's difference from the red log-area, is 0.15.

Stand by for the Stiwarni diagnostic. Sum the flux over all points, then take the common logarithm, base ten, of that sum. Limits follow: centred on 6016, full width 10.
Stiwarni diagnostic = 2.34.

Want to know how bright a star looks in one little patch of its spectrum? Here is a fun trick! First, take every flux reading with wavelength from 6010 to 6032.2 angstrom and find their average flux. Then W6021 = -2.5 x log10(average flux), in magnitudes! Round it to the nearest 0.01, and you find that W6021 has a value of -3.75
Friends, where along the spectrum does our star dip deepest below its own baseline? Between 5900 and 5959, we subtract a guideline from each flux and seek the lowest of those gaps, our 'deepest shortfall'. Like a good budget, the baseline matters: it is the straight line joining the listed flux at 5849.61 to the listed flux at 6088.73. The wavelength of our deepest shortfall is 5917.34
